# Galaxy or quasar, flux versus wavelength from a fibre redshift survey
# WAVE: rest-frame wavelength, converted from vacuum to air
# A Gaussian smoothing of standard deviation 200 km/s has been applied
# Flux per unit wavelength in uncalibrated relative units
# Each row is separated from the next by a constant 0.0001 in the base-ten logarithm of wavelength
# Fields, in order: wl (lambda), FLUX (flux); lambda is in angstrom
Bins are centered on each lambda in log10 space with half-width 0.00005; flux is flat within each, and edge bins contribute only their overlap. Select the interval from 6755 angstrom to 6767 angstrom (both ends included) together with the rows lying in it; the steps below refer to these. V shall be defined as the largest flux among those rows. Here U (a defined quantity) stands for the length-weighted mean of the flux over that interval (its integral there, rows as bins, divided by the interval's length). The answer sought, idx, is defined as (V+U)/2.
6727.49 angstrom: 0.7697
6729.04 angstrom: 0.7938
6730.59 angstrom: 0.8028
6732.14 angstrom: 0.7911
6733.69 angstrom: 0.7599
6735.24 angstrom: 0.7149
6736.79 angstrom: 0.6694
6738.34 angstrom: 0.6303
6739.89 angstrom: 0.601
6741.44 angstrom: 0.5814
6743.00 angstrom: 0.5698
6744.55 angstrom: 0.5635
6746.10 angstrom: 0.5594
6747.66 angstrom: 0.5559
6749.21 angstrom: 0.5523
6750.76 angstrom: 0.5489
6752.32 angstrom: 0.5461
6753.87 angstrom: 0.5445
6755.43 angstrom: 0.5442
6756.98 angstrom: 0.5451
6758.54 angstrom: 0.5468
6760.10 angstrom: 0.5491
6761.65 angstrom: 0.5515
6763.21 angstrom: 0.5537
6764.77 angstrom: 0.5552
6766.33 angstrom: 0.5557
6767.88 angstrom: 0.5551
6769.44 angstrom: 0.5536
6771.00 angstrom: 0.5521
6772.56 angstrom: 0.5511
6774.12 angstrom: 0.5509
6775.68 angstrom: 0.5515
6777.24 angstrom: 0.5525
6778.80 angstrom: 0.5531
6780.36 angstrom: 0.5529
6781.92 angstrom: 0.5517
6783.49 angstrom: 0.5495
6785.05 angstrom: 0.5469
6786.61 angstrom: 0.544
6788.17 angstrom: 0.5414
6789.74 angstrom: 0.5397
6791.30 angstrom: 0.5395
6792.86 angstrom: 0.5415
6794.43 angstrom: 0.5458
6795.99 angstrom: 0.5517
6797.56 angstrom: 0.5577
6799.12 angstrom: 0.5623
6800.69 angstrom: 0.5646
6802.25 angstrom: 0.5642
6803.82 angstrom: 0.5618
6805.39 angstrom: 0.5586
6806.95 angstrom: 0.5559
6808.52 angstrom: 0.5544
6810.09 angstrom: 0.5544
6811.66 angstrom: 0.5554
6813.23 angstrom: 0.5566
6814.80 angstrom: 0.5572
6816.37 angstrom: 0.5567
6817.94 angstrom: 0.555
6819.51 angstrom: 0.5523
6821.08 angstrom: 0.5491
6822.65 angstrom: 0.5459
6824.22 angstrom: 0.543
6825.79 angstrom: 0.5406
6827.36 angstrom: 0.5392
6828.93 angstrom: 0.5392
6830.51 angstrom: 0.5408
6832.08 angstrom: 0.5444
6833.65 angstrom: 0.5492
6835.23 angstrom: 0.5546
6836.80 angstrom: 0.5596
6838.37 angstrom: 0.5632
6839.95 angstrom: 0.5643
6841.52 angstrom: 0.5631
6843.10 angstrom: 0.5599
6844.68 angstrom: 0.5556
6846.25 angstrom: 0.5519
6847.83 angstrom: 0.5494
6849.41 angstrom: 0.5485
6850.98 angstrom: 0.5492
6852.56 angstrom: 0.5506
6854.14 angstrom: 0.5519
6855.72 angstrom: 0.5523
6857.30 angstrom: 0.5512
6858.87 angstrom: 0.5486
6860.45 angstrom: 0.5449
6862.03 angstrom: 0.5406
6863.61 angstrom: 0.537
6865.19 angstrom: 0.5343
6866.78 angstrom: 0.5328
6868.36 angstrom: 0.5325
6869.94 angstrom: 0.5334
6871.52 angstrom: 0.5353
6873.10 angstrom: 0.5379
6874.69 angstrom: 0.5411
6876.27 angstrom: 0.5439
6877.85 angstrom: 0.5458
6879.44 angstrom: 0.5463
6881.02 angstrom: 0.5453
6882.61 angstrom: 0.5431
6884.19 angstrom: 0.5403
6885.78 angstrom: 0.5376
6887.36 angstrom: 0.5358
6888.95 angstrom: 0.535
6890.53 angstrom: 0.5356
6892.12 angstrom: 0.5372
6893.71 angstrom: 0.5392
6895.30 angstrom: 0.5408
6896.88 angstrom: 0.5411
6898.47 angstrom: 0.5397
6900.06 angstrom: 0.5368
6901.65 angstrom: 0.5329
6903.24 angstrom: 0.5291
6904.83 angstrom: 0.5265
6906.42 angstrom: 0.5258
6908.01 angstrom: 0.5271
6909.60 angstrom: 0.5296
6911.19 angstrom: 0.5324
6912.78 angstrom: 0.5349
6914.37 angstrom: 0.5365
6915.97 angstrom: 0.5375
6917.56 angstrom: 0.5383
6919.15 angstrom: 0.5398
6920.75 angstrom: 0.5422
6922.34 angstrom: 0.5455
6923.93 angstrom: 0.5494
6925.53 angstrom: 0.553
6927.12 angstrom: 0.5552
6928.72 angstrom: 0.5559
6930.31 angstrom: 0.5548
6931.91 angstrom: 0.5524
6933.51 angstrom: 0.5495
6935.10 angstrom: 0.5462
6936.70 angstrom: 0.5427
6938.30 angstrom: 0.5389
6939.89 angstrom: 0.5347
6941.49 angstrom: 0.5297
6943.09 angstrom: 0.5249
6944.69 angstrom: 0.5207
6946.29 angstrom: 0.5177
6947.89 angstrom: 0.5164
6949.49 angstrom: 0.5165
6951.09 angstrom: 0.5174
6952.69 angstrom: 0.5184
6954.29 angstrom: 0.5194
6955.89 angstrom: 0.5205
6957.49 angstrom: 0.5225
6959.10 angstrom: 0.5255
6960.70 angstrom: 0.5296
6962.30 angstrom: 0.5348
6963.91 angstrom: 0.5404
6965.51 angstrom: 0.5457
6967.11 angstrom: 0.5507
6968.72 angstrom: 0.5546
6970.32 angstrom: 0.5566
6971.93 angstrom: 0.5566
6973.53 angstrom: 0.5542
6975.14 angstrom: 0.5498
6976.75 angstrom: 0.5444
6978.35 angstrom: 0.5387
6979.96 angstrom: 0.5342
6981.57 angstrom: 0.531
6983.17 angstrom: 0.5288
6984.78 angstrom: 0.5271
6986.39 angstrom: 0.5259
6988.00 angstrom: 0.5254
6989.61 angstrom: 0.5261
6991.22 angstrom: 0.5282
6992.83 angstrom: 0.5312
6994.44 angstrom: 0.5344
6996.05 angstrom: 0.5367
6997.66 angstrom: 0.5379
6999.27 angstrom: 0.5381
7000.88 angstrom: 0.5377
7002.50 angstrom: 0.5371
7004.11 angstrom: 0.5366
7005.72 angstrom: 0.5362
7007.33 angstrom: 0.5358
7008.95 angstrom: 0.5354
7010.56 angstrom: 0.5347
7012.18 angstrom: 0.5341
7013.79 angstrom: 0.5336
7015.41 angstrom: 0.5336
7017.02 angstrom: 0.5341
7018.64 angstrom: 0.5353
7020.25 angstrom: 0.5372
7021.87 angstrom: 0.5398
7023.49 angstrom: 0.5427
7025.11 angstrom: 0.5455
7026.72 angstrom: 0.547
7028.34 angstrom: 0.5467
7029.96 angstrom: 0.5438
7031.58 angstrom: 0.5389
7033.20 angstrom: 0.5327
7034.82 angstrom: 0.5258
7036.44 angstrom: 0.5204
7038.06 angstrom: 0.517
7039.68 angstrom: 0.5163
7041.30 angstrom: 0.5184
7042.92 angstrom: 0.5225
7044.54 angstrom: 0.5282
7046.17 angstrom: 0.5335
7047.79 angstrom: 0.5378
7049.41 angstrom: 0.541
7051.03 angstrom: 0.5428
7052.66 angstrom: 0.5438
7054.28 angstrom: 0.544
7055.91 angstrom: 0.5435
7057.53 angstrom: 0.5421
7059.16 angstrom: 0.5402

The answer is 0.553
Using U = 0.550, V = 0.5557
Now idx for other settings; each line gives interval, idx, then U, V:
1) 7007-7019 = 0.535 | 0.534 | 0.5358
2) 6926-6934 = 0.555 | 0.554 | 0.5559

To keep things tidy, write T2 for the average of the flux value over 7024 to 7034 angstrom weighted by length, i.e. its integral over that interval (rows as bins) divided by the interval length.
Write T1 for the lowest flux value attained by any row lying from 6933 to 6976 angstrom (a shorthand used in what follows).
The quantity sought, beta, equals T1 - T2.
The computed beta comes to -0.026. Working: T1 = 0.5164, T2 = 0.542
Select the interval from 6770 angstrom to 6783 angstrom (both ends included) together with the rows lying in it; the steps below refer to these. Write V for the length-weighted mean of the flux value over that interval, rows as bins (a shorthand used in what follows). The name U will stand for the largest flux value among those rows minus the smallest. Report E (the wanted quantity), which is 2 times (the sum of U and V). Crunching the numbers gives 1.108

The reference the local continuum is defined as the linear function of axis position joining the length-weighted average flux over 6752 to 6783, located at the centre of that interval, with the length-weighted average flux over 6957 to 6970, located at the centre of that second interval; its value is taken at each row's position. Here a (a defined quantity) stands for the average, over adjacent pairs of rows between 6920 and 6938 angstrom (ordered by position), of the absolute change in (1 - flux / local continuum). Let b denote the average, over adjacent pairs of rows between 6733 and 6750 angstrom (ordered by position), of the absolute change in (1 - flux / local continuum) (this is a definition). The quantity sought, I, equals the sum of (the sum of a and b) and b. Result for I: 0.0797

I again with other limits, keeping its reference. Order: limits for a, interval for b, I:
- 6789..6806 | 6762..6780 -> 0.0090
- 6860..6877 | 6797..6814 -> 0.0114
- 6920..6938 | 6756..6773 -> 0.0106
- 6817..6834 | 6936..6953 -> 0.0150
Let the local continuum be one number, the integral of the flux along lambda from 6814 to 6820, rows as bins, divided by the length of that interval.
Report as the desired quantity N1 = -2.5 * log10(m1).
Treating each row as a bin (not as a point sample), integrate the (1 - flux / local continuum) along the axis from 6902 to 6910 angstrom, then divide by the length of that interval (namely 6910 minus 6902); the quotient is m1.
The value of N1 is 3.26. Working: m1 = 0.05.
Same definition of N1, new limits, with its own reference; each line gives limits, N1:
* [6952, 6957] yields 2.98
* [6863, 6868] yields 3.57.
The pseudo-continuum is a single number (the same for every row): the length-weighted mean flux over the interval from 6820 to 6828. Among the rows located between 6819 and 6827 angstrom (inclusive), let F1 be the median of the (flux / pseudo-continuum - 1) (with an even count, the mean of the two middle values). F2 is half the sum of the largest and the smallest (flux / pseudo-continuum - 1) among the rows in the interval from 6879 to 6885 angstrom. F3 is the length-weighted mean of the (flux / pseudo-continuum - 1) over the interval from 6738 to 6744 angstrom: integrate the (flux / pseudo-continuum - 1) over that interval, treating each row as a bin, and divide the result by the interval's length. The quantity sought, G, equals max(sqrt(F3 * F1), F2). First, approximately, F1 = 0.003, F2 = 0.00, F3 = 0.087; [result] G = 0.0158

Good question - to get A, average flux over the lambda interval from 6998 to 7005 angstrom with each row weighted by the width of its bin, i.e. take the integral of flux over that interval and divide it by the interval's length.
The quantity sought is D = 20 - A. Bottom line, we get 19.5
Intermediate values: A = 0.54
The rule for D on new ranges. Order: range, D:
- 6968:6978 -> 19.4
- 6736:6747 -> 19.4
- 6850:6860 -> 19.4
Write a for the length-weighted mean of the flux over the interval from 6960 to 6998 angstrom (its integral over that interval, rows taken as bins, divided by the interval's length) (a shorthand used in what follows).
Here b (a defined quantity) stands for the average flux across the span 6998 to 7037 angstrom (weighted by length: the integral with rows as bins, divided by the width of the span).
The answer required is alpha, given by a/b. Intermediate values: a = 0.538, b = 0.537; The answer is 1.00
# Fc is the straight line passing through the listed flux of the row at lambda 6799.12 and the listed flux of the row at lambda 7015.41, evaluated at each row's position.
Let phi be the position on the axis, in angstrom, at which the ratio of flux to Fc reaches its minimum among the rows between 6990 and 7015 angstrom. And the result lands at 6991.22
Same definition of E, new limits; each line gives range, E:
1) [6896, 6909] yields 1.096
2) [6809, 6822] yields 1.125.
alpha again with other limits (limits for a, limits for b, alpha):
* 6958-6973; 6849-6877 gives 1.00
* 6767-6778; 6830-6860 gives 1.00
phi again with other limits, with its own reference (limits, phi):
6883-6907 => 6906.42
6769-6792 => 6791.30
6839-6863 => 6862.03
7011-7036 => 7034.82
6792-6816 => 6792.86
